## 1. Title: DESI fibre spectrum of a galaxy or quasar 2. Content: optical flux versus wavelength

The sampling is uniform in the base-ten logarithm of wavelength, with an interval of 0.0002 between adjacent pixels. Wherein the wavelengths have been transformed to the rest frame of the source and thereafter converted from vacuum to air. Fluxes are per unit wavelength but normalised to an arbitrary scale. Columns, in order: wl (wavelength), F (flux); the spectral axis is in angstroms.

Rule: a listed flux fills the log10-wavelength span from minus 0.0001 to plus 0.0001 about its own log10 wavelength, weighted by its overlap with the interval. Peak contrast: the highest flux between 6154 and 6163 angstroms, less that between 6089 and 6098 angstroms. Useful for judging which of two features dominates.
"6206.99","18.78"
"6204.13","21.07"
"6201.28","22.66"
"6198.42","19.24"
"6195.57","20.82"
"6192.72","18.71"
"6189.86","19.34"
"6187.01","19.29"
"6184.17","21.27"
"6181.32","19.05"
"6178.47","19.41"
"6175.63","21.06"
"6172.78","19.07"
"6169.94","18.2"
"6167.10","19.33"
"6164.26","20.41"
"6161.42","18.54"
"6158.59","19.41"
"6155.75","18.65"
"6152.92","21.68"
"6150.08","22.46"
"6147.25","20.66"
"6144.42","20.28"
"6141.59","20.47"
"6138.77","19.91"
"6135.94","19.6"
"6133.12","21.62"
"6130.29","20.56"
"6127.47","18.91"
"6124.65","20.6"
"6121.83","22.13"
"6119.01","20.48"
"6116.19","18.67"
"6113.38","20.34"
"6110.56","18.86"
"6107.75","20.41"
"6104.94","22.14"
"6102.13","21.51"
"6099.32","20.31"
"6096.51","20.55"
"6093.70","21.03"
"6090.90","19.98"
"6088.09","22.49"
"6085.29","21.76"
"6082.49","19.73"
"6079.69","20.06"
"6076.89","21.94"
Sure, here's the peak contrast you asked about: -1.6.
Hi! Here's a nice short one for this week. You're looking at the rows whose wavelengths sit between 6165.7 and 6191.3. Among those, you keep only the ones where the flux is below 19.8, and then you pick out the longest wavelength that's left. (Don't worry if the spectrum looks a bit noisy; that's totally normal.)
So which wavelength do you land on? 6189.86 angstroms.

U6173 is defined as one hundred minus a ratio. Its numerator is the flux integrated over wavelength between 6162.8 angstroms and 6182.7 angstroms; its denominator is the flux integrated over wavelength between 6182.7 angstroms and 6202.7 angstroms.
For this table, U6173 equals 99.04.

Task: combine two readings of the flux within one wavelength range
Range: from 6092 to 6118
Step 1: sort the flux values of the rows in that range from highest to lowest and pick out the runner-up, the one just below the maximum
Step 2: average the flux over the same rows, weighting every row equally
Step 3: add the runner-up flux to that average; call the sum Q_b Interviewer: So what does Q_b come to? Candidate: 41.9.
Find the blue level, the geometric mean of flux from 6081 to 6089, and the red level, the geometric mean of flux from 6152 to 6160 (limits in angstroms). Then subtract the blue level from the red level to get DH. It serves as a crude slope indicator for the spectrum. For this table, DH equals -1.4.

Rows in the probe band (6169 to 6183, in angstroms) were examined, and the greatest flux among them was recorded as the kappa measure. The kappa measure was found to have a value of 21.06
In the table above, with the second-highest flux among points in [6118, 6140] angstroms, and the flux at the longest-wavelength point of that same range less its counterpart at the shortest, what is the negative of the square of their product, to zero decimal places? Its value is -152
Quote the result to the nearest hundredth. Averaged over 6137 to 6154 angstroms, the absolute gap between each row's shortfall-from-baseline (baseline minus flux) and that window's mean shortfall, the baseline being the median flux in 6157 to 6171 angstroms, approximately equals 0.77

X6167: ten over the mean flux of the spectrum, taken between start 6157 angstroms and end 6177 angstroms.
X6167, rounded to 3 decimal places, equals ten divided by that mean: 0.515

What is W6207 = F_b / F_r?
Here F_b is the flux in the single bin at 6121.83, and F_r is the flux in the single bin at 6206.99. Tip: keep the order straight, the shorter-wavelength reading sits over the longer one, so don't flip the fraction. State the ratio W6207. 1.18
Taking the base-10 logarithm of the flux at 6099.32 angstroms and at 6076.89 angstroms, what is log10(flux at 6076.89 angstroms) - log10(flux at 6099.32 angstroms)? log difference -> 0.03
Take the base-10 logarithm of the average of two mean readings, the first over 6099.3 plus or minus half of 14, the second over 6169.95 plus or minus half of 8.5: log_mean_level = 1.30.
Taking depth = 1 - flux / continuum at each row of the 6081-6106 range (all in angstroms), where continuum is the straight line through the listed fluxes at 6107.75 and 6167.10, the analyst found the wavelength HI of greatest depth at 6082.49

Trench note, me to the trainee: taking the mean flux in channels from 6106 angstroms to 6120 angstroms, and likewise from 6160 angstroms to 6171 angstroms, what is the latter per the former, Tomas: 0.968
